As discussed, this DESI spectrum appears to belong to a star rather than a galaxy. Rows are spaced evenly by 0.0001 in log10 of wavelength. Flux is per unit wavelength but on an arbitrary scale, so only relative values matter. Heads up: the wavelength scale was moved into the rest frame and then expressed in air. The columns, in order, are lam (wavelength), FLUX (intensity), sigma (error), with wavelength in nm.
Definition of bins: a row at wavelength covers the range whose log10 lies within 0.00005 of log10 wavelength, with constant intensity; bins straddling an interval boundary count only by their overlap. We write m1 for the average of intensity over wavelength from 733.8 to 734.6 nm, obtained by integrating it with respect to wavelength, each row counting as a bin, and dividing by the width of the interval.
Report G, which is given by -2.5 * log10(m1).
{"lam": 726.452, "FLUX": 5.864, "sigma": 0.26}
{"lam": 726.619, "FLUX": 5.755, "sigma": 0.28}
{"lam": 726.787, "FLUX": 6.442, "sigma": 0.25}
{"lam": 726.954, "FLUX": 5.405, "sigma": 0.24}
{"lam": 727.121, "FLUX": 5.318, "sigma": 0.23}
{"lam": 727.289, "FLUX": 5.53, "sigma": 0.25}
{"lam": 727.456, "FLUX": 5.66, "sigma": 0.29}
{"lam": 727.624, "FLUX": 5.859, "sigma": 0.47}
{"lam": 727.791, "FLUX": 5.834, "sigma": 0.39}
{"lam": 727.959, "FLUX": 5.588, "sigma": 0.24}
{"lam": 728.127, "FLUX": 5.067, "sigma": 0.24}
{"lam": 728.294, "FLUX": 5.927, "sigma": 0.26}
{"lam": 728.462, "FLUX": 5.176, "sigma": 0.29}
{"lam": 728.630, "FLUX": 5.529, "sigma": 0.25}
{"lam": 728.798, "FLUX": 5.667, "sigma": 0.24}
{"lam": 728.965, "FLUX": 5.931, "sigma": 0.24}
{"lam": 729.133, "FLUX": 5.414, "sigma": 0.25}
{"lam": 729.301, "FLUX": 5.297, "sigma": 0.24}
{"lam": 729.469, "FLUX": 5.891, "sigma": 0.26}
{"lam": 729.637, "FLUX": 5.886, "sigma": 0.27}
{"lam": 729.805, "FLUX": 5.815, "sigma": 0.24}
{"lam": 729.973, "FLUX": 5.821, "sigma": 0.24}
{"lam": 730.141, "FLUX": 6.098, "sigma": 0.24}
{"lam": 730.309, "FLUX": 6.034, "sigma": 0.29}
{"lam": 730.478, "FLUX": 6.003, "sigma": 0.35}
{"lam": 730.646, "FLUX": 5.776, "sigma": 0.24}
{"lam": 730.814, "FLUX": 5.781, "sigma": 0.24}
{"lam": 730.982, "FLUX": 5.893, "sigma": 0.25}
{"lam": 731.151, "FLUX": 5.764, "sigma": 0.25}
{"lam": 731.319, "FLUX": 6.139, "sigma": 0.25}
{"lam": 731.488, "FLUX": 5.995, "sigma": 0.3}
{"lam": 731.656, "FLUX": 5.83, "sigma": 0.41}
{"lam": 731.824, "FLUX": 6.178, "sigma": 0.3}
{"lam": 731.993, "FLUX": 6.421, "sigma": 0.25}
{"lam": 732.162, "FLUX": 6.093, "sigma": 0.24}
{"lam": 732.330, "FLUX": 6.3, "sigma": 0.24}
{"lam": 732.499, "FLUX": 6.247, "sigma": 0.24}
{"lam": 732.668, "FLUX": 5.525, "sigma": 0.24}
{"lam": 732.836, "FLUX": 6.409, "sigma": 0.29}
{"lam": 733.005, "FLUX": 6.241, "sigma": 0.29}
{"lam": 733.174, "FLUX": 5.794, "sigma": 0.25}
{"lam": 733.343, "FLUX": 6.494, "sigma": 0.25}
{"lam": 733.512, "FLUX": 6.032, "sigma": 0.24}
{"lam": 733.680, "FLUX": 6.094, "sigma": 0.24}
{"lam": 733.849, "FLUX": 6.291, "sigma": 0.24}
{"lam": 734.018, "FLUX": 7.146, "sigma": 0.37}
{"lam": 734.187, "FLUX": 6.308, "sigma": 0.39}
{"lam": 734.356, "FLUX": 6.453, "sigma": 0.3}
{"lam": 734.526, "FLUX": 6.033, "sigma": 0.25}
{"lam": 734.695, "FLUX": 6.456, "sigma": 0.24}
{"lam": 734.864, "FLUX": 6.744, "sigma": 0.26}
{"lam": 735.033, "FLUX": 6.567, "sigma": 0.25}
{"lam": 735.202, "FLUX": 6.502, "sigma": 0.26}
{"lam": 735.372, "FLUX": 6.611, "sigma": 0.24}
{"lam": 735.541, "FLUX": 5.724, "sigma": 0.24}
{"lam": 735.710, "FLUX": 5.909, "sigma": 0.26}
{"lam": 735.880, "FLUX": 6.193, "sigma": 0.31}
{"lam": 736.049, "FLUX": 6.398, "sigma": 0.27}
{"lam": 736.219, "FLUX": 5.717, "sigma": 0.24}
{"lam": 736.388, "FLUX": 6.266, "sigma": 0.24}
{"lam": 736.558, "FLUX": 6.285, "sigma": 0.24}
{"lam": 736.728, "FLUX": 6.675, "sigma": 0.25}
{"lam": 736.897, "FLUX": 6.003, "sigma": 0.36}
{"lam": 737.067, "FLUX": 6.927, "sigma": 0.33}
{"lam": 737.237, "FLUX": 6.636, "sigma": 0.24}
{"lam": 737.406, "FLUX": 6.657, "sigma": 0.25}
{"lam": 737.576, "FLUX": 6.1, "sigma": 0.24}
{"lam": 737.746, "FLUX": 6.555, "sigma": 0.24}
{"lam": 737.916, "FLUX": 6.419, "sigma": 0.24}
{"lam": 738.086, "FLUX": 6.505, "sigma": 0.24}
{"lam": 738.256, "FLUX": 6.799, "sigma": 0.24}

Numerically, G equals -2.02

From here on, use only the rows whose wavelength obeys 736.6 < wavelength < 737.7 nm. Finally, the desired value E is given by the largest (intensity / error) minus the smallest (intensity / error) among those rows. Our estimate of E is 11.0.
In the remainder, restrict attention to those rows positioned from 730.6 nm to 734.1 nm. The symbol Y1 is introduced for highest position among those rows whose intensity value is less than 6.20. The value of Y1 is 733.680 nm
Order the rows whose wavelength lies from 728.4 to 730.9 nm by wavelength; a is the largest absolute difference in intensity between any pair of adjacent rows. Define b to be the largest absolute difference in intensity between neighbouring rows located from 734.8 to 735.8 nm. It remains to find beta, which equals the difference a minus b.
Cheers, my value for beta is -0.3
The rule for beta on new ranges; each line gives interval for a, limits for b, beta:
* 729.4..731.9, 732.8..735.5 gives -0.5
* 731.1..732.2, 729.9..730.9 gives 0.1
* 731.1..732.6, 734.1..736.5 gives -0.5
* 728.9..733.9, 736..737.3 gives 0.0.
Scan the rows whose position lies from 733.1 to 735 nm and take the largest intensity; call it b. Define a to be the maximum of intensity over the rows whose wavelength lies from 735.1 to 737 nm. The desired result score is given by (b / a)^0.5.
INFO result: 1.03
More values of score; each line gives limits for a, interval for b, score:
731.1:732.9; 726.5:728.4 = 1.00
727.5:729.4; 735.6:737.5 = 1.08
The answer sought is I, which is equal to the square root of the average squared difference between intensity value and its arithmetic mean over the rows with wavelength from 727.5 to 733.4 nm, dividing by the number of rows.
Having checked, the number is 0.33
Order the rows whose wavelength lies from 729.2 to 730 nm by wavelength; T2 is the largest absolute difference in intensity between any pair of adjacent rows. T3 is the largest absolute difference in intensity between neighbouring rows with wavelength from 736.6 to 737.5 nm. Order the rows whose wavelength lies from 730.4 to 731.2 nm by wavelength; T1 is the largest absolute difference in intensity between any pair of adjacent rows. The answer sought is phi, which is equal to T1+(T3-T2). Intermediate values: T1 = 0.2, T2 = 0.6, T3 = 0.9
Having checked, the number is 0.6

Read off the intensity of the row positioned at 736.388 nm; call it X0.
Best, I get 6.266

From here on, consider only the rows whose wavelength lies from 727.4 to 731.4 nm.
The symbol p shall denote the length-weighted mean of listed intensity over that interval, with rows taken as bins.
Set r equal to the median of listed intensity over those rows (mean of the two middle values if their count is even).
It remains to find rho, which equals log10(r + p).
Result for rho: 1.063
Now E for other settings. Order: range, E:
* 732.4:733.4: 4.5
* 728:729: 6.9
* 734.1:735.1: 10.7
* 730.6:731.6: 4.6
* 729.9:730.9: 8.3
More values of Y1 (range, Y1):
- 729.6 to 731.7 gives 731.656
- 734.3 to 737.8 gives 737.576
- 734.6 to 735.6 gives 735.541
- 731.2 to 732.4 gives 732.162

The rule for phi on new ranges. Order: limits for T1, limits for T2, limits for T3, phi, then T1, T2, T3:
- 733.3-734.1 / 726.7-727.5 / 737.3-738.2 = 0.4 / 0.9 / 1.0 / 0.6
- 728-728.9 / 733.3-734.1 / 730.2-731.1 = 0.2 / 0.9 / 0.9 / 0.2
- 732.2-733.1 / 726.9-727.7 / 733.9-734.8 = 1.5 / 0.9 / 0.2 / 0.8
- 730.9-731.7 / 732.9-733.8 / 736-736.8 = 0.4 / 0.4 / 0.7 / 0.7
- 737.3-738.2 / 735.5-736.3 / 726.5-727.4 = 0.9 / 0.6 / 0.7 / 1.0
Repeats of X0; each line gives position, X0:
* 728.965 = 5.931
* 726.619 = 5.755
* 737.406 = 6.657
